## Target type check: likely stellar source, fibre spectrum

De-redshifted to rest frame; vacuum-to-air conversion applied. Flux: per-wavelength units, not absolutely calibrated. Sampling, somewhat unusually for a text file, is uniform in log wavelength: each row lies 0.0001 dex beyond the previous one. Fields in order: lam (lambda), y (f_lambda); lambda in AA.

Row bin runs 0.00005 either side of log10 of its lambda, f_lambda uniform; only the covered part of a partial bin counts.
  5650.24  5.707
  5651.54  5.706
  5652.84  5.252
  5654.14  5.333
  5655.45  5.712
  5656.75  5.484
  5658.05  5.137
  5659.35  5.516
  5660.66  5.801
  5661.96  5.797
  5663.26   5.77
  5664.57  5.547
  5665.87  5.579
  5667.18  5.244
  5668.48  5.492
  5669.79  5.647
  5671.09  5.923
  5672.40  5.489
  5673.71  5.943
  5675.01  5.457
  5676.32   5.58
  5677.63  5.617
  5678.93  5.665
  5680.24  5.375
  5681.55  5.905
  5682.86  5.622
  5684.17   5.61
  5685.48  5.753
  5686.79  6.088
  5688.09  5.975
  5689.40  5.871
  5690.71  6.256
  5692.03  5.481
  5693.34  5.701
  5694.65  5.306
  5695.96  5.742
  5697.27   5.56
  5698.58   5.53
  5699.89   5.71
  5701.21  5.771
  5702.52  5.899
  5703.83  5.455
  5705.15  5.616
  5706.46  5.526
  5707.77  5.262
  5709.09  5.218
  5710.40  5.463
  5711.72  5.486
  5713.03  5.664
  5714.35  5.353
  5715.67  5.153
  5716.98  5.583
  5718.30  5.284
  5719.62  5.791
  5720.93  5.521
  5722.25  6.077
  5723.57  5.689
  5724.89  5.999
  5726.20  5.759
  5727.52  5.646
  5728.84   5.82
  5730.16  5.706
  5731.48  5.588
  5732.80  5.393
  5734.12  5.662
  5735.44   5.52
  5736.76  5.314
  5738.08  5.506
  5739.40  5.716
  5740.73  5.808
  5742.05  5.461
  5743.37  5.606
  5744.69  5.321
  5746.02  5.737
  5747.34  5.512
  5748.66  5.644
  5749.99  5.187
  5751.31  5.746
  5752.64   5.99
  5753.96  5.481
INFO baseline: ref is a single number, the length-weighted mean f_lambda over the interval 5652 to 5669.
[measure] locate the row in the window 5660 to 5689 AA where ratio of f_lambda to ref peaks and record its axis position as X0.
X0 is 5686.79 AA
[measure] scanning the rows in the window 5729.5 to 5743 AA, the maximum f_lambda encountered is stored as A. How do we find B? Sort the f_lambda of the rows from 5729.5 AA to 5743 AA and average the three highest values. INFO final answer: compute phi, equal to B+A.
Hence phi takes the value 11.6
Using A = 5.808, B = 5.74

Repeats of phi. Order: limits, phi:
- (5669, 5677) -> 11.8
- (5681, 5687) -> 12.0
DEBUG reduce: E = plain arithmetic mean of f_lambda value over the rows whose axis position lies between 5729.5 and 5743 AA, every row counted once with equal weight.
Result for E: 5.57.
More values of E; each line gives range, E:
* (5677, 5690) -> 5.75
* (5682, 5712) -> 5.65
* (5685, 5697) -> 5.80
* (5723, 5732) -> 5.74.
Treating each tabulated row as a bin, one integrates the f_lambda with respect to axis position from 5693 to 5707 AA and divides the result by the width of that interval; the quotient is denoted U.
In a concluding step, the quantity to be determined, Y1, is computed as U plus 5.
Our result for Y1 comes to 10.62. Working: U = 5.62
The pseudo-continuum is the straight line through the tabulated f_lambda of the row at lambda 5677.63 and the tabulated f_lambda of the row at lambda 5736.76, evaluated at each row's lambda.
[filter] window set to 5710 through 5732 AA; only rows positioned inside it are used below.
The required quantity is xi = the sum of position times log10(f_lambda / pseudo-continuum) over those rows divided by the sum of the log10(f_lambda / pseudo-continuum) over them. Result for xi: 5725.3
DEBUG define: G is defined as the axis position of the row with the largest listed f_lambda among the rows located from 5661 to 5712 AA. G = 5690.71 AA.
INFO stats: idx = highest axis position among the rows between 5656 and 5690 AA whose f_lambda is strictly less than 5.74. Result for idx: 5684.17 AA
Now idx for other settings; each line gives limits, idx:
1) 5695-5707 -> 5706.46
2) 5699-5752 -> 5749.99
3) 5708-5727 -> 5723.57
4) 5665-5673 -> 5672.40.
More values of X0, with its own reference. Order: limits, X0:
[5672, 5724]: 5690.71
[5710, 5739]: 5722.25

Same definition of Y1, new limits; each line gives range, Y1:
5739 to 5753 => 10.60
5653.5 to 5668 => 10.54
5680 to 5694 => 10.80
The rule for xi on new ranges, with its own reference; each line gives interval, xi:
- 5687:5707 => 5695.2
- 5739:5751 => 5743.7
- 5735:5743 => 5739.5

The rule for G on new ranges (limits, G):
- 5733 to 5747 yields 5740.73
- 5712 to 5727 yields 5722.25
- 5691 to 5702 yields 5701.21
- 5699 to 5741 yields 5722.25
